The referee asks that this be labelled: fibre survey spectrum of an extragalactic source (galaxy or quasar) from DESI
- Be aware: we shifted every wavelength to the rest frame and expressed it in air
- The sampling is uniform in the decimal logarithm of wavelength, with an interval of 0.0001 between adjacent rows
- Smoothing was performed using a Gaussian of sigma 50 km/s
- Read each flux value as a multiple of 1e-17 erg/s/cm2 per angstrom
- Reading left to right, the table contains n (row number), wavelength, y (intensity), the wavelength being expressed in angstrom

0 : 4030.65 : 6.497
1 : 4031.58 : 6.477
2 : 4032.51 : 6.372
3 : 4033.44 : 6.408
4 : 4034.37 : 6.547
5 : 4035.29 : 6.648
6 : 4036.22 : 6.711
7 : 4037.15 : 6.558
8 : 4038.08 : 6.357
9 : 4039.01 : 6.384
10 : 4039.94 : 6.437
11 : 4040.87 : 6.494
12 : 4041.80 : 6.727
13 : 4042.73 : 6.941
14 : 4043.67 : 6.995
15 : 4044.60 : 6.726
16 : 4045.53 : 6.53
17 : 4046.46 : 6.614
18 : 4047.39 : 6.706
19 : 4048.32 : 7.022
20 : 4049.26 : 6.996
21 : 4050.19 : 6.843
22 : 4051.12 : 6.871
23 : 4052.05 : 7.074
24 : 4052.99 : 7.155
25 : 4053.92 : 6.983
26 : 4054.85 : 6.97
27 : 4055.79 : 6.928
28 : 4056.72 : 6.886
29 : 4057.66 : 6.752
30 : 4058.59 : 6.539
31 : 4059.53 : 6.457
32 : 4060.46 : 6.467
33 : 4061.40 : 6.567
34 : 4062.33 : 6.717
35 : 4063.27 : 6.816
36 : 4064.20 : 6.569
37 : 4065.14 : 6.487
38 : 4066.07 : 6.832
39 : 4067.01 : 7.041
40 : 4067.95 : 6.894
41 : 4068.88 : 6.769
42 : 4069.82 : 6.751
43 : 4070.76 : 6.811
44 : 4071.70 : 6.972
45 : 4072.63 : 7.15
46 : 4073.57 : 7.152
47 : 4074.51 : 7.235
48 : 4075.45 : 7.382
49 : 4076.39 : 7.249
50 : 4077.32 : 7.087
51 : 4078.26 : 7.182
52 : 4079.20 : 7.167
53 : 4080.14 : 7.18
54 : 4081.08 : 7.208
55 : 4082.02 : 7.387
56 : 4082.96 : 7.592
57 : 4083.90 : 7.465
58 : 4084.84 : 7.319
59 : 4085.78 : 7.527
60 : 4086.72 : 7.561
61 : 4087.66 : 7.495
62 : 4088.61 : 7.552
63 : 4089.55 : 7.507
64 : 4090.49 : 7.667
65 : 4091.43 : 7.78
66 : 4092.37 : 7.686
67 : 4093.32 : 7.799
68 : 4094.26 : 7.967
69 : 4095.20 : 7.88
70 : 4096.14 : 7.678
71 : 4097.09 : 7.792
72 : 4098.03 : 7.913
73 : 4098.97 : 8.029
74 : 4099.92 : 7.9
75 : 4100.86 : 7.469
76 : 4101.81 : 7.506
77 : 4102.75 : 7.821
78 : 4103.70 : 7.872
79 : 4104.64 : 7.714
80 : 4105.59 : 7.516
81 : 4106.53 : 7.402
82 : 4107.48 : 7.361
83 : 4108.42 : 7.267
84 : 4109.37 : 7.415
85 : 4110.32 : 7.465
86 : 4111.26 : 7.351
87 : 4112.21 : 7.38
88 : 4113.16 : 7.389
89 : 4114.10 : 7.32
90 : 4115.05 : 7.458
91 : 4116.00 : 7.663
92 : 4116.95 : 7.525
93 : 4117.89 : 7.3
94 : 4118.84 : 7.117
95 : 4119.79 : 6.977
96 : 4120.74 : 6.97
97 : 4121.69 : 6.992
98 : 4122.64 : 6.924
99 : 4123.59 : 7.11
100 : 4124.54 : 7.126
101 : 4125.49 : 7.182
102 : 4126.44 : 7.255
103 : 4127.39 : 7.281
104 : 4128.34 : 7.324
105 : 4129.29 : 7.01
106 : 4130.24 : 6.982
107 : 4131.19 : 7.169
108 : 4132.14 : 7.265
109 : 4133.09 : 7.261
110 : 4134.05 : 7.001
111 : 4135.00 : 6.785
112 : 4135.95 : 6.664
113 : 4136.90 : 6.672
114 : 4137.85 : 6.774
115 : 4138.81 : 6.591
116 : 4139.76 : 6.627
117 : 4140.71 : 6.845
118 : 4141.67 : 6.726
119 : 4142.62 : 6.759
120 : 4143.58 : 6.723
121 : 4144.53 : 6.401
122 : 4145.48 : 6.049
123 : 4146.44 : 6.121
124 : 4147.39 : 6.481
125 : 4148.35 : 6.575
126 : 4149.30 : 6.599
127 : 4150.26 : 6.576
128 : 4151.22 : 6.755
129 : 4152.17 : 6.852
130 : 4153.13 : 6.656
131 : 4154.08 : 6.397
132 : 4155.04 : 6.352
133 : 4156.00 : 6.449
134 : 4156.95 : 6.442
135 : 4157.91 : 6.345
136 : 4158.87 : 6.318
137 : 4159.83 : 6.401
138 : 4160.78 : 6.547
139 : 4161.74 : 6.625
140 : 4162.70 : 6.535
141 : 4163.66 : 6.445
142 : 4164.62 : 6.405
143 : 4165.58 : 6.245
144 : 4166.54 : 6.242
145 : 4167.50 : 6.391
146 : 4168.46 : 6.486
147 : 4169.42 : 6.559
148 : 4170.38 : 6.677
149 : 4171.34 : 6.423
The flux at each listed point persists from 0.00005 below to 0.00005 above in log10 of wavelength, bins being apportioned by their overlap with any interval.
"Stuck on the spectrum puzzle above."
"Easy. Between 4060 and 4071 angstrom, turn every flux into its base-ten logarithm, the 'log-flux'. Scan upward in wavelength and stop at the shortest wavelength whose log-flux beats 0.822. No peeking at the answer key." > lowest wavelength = 4062.33 angstrom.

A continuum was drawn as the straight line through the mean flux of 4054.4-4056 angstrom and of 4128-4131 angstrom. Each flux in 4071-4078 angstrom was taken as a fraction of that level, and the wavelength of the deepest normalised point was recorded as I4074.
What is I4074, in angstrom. 4071.70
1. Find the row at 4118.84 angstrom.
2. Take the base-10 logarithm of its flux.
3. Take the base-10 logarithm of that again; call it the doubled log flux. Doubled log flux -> -0.07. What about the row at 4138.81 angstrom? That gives -0.09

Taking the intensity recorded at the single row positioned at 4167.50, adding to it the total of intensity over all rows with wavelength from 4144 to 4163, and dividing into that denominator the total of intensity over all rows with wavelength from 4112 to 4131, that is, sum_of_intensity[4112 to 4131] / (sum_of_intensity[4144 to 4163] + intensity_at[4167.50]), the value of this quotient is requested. 1.06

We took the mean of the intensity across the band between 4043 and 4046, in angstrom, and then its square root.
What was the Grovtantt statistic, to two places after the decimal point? 2.60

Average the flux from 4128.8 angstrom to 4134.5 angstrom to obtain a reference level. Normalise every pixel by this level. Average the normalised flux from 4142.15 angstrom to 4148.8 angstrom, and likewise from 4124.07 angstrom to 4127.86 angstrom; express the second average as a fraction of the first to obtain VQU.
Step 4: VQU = 1.12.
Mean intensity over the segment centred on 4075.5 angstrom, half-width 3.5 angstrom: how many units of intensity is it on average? 7.21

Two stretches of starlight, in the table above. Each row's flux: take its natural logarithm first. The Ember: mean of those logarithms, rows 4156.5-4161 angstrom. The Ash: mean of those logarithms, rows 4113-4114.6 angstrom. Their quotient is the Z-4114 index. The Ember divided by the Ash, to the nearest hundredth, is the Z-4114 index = 0.93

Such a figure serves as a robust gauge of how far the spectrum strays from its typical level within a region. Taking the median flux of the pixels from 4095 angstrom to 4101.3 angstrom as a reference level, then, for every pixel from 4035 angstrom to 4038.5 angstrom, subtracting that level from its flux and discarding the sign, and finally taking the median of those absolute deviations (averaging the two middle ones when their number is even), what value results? 1.3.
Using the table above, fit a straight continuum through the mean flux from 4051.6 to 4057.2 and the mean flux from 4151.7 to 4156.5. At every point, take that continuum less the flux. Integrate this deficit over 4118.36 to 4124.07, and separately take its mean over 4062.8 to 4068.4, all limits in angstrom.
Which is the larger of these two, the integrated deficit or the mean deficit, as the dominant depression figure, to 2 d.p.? 0.17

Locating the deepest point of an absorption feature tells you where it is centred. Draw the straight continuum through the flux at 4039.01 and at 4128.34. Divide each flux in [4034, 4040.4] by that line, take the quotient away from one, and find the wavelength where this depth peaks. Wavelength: 4038.08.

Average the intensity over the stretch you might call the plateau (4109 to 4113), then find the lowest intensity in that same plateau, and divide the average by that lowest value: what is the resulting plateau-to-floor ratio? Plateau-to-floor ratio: 1.01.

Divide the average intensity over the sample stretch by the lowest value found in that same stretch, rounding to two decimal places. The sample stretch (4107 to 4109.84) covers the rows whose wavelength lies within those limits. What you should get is 1.01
